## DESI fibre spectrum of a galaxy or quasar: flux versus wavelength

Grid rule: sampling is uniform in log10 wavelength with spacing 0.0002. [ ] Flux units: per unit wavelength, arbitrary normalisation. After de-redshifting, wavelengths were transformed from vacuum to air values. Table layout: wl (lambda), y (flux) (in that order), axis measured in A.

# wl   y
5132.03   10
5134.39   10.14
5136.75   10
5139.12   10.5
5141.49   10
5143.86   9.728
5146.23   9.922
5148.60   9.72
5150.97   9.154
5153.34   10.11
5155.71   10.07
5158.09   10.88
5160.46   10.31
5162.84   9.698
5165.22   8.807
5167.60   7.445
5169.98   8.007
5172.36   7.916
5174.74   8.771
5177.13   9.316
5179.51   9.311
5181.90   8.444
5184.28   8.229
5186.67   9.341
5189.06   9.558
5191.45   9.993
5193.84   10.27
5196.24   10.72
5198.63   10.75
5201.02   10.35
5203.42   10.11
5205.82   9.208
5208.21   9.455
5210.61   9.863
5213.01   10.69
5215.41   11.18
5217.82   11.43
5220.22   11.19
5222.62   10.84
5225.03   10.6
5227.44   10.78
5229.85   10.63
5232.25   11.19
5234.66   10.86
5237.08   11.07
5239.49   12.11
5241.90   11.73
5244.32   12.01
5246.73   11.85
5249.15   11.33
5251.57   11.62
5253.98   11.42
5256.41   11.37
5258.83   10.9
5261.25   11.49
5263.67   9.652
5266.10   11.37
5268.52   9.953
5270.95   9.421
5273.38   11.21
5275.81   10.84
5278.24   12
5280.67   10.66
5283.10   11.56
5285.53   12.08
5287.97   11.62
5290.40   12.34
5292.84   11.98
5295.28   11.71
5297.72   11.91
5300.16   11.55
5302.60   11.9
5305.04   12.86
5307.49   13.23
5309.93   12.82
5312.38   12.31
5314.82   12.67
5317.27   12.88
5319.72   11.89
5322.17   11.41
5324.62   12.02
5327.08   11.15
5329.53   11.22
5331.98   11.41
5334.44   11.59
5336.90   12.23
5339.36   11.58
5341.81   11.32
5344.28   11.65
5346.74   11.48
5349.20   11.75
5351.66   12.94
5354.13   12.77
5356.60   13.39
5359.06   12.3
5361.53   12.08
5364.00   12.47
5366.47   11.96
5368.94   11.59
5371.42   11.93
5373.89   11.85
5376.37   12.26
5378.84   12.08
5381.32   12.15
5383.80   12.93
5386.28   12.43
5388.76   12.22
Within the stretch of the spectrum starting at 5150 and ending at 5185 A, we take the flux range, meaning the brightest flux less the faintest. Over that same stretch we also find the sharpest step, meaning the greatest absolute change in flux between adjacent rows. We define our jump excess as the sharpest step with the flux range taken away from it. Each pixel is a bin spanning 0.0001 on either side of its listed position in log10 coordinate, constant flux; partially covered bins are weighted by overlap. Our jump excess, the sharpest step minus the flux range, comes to -2.1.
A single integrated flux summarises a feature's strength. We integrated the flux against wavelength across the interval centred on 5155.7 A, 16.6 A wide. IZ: 166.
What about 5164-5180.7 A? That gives 142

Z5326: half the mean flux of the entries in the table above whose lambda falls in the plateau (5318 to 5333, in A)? 5.8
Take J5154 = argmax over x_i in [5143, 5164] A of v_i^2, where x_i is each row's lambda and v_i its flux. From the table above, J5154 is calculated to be 5158.09 A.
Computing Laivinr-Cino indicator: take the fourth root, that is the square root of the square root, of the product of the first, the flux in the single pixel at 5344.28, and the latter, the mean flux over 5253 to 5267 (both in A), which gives 3.37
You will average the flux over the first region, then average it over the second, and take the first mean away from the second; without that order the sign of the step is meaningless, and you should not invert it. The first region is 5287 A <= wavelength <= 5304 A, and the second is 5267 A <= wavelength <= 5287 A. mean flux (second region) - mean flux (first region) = -0.89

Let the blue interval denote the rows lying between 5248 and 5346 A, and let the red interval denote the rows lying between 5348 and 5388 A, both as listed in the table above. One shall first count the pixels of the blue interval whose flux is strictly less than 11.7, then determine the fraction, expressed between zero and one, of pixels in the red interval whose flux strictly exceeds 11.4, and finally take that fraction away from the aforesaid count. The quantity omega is 23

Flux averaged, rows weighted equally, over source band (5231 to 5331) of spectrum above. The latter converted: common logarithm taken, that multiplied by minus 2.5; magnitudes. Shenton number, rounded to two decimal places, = -2.66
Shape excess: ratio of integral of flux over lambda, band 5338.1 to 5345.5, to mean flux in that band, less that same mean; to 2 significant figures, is -4.1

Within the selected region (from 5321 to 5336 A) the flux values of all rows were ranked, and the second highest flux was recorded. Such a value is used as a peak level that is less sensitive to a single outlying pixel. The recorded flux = 11.59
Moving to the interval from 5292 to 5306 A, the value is 11.98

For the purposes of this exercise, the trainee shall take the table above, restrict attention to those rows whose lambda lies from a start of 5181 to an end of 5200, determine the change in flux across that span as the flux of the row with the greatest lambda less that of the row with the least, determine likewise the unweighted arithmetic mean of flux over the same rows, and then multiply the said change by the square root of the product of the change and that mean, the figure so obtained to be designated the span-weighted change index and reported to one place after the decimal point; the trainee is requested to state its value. 10.9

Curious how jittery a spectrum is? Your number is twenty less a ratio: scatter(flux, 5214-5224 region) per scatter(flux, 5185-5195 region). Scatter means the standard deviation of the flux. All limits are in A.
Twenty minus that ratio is 19.4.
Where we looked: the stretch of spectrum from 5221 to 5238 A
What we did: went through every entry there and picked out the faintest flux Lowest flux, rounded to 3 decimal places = 10.600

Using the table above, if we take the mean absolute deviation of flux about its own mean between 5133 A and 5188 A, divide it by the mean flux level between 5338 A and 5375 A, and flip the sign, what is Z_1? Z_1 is -0.061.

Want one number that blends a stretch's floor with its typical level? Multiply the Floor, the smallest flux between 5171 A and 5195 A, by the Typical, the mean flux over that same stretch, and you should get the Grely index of 72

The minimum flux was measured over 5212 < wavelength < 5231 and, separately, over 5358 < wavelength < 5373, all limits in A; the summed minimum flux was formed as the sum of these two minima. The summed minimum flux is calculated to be 22.2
